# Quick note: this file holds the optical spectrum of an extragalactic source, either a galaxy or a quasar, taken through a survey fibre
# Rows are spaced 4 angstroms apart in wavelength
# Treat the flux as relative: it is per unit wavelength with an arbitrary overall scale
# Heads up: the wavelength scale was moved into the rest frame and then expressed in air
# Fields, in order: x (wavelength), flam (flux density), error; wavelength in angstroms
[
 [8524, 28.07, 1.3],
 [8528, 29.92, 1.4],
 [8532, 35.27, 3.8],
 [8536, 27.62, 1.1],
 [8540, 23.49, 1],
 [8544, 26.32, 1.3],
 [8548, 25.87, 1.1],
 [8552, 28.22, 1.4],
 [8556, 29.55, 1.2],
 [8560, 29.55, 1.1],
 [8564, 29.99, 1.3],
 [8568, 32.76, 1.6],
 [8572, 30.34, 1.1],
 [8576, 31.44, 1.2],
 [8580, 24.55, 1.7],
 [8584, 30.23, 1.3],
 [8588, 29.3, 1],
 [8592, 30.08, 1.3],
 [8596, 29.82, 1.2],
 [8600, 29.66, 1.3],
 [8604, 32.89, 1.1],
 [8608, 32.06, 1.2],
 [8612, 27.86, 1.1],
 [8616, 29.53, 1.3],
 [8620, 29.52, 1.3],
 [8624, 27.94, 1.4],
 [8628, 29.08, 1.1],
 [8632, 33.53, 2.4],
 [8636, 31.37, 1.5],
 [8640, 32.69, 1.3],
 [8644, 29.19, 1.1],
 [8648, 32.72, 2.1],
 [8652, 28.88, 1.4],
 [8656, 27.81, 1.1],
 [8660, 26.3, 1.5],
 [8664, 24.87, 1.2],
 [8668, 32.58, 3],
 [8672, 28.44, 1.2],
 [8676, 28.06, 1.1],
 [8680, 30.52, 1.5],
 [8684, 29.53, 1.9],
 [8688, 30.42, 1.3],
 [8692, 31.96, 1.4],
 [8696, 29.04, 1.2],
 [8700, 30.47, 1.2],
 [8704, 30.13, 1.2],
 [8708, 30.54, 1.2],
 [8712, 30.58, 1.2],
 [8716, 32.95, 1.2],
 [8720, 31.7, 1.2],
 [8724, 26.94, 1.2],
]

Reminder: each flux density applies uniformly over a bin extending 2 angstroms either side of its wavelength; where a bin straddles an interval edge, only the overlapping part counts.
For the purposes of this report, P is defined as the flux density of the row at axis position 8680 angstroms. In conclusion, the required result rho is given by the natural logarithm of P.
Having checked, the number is 3.42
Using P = 30.52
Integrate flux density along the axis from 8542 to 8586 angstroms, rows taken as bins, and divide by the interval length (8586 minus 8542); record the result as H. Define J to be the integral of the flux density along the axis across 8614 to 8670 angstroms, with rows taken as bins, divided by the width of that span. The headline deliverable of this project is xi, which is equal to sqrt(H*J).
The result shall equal 29.3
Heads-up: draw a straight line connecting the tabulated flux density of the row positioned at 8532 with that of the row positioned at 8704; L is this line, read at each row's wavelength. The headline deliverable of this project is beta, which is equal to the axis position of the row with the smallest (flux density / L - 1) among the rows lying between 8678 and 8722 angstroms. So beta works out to 8696 angstroms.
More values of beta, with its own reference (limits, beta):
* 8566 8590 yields 8580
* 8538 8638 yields 8540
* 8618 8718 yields 8664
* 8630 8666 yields 8664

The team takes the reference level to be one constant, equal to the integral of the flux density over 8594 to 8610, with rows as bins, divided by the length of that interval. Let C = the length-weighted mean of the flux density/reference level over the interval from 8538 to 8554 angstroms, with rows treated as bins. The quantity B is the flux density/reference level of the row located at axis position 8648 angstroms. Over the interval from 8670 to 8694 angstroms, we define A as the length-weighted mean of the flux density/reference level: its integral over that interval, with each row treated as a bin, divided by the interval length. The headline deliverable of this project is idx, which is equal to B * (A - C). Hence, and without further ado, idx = 0.13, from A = 0.96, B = 1.05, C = 0.84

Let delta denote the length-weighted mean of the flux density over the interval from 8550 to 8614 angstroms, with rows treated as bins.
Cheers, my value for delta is 29.9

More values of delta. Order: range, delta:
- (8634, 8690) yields 29.5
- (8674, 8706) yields 30.0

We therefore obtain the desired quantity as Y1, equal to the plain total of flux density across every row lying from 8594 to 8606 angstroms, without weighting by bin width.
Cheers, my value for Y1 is 92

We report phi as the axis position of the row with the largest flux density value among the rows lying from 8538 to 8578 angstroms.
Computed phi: 8568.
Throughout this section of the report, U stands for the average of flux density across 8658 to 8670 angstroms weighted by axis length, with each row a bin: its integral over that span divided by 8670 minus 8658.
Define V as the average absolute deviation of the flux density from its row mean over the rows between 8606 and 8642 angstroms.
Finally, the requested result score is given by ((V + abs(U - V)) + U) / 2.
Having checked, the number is 27.9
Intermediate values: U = 27.9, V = 1.8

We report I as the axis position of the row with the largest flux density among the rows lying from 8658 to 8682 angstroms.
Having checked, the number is 8668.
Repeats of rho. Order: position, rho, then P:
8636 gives 3.45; 31.37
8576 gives 3.45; 31.44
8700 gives 3.42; 30.47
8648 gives 3.49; 32.72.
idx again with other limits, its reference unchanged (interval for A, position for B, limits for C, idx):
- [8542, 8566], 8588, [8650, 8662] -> 0.02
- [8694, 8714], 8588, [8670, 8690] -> 0.02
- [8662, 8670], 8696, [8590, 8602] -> -0.03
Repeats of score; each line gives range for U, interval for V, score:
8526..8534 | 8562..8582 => 32.6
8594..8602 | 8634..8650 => 29.7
